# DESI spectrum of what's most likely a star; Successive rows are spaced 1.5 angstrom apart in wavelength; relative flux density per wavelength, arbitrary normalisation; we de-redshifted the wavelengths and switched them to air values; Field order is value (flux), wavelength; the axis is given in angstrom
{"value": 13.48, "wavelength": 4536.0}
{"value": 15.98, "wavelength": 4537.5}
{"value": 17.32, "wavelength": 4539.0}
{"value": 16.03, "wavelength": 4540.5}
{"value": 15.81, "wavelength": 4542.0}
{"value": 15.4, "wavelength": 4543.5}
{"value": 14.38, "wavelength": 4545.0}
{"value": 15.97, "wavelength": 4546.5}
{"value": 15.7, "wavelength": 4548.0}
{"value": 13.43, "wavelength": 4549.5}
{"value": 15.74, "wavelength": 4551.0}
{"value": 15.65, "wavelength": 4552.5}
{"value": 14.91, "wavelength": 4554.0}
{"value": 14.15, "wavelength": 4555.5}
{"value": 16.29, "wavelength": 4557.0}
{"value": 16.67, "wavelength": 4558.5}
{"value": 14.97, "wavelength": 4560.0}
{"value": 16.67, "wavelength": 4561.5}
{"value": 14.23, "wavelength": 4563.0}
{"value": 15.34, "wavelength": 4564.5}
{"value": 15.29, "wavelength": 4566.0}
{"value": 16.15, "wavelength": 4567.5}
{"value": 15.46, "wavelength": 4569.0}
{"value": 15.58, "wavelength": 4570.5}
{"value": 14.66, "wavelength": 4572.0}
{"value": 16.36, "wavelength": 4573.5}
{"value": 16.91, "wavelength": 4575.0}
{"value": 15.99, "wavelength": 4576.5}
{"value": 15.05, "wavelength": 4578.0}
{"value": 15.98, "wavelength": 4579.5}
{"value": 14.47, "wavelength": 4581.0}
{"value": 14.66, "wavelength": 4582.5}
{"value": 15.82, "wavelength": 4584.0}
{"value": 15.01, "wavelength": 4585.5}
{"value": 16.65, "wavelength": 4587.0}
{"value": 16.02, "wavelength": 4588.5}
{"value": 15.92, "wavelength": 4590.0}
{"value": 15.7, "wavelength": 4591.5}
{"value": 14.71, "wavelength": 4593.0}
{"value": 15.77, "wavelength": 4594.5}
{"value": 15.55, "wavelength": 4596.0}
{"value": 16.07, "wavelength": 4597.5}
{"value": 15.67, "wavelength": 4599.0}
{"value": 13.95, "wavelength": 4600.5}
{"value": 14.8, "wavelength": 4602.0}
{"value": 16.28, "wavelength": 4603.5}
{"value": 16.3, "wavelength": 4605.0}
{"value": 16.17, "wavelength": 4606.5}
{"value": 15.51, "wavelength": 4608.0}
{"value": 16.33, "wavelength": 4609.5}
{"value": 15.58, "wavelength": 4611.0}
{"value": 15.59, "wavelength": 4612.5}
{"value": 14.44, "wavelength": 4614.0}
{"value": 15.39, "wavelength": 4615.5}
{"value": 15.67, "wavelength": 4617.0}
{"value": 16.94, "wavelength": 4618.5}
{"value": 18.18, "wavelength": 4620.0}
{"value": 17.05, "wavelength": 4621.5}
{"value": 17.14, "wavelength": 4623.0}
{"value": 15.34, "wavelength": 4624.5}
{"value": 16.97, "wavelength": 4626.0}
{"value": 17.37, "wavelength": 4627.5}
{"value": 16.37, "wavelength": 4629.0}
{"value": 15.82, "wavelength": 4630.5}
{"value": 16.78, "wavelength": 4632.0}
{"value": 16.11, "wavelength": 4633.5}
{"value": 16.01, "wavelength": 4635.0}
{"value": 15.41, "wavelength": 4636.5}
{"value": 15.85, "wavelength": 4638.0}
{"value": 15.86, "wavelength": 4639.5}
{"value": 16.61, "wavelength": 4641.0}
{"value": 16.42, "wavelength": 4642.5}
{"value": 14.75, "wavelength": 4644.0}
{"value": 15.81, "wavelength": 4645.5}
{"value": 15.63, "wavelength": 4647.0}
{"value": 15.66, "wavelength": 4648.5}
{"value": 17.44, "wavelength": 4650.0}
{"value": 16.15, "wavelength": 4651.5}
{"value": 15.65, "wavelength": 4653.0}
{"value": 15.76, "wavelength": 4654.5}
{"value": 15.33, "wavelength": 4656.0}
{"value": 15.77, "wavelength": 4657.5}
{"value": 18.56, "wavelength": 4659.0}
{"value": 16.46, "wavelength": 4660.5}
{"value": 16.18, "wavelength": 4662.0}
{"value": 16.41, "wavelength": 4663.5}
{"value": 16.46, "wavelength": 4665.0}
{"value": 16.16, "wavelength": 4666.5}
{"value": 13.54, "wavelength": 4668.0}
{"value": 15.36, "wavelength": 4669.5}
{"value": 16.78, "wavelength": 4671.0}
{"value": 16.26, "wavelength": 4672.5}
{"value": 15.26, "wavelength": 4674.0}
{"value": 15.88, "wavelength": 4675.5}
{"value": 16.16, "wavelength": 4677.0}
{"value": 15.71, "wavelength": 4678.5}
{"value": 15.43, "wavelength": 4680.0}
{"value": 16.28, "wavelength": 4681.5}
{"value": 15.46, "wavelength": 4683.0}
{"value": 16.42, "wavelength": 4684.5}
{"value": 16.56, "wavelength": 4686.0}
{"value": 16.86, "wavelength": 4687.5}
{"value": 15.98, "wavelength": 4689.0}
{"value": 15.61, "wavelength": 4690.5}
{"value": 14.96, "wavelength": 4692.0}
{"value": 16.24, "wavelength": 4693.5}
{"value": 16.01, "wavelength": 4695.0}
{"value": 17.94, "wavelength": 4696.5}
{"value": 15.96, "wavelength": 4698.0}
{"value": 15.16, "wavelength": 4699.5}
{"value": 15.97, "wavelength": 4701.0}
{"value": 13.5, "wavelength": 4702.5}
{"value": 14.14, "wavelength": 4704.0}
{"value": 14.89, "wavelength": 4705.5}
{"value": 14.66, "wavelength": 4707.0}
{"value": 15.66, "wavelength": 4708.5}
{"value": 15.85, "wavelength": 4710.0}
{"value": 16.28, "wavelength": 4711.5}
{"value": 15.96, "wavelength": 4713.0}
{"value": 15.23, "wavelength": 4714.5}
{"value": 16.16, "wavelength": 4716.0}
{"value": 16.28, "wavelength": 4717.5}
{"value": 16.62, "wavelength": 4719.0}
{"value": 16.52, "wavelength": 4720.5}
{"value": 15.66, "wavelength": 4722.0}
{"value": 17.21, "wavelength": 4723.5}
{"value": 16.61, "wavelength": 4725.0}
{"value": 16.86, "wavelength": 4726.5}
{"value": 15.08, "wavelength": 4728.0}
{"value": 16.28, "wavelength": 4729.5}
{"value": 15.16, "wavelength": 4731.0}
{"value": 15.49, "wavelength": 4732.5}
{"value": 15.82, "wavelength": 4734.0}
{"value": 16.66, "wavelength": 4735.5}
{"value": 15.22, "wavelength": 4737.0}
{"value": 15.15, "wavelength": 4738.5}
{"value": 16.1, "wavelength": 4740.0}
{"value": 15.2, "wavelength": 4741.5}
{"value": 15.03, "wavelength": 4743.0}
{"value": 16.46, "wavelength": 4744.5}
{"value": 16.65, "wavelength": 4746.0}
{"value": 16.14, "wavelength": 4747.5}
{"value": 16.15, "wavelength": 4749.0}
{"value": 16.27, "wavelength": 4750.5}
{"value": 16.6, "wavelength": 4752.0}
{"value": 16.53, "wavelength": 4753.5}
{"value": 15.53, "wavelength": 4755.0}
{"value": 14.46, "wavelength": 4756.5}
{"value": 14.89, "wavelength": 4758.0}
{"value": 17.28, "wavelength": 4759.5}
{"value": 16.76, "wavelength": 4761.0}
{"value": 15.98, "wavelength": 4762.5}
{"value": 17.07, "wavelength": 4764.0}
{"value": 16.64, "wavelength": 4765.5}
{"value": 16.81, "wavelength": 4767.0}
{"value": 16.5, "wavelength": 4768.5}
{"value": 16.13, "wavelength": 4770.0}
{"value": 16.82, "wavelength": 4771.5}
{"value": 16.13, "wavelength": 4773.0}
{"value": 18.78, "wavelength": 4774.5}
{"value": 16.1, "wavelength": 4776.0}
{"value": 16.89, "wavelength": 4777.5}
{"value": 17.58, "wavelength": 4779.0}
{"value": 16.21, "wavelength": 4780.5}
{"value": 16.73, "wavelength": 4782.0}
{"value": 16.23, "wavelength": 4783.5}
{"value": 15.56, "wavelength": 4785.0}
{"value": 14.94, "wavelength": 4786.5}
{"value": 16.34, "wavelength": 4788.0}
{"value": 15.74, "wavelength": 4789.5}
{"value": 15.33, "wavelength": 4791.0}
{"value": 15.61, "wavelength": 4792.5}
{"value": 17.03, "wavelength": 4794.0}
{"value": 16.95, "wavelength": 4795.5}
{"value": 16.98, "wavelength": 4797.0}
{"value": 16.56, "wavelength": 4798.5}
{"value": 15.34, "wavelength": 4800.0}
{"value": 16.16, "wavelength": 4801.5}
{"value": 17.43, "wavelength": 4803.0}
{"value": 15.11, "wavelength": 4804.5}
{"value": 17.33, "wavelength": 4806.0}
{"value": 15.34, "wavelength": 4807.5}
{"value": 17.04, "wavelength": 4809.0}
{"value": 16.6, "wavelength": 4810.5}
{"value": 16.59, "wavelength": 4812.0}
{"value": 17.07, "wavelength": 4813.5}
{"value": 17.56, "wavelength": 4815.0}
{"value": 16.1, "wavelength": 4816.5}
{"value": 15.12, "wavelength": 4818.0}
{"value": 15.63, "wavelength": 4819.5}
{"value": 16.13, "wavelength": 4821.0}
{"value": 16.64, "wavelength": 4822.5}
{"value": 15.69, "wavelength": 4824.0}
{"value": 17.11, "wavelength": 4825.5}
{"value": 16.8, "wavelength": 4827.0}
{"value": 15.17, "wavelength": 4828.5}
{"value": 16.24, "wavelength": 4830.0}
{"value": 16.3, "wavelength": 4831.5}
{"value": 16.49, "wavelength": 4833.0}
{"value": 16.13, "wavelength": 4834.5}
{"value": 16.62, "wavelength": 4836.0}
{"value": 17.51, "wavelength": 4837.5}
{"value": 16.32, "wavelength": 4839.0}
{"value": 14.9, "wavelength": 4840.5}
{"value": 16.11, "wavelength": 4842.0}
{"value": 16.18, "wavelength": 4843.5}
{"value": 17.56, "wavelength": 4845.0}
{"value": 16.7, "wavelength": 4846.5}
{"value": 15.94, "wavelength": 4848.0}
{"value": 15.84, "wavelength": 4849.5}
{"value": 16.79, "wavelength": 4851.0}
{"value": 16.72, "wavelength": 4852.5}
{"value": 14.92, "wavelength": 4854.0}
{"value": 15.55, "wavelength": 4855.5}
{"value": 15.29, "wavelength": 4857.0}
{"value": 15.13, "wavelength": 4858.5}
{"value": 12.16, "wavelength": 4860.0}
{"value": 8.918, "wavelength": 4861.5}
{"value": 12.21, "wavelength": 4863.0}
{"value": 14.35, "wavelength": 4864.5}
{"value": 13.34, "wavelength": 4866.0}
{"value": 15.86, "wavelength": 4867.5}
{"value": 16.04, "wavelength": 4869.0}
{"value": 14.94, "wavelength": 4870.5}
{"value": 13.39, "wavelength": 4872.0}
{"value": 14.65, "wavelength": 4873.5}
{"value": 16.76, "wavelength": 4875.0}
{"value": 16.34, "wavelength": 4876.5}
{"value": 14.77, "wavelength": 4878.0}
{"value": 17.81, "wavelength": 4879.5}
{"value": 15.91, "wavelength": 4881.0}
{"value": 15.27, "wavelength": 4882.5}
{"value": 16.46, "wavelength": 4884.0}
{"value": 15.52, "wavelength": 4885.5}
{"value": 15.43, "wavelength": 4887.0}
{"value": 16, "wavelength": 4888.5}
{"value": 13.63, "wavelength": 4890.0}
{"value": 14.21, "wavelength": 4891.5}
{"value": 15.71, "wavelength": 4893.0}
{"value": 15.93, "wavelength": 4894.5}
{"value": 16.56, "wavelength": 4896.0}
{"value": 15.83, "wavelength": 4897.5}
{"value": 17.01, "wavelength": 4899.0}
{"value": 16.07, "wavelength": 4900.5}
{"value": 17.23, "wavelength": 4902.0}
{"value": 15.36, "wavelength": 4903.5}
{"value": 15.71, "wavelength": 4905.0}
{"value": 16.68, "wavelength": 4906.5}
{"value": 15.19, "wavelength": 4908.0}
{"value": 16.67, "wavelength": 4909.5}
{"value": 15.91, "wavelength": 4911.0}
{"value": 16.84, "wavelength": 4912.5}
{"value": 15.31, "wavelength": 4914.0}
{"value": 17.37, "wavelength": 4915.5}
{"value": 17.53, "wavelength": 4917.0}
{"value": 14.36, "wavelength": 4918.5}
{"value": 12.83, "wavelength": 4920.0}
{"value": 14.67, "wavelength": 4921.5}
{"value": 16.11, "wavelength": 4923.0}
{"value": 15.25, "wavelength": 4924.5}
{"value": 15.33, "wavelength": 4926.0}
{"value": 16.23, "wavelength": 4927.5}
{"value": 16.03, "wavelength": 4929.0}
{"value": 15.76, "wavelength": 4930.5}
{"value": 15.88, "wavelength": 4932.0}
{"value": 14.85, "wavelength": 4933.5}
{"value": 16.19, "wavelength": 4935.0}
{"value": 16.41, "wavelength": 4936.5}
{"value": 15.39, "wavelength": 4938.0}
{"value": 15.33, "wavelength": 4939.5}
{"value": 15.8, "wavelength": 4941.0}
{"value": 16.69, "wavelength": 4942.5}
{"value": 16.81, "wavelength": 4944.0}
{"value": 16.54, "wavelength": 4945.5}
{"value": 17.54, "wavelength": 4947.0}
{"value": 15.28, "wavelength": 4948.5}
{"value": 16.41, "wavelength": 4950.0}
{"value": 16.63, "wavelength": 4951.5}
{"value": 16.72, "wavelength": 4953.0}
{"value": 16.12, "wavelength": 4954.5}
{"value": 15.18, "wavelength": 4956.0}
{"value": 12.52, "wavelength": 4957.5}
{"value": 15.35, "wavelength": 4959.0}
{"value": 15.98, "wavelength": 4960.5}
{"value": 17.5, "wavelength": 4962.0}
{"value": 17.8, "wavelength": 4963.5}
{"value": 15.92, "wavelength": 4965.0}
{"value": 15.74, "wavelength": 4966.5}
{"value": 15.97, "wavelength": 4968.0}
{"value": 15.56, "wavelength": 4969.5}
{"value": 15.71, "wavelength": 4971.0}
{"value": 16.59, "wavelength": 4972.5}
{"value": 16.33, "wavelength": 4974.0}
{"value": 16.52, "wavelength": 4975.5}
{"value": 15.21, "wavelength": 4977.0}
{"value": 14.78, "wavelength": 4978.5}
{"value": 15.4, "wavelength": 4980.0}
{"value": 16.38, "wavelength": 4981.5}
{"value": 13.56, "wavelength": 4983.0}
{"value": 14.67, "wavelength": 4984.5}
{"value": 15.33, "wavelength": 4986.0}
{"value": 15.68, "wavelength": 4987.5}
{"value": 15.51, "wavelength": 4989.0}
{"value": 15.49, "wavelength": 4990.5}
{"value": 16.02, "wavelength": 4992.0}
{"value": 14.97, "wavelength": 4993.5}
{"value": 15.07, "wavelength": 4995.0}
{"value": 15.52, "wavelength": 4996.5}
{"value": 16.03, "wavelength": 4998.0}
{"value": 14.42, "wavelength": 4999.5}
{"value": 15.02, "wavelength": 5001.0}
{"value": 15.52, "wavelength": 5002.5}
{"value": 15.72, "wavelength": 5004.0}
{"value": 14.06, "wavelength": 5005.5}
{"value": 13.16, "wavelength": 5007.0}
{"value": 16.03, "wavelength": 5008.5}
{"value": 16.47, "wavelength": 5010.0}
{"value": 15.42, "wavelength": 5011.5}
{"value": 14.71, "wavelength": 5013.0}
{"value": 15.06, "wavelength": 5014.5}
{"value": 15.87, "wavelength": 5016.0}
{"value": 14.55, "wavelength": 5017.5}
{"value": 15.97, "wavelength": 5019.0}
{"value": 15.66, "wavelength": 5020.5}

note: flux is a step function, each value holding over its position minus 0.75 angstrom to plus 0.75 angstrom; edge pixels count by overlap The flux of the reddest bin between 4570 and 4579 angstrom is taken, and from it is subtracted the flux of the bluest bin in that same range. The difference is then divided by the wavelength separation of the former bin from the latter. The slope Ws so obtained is -0.07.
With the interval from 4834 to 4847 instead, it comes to 0.05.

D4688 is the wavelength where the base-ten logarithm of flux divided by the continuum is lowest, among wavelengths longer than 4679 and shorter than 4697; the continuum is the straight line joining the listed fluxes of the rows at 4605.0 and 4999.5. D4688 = 4692.0 angstrom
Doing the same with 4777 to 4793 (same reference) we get 4786.5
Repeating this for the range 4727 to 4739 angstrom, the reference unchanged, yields 4728.0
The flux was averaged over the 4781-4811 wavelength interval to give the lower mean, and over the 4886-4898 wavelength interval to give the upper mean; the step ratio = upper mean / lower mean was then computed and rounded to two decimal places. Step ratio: 0.95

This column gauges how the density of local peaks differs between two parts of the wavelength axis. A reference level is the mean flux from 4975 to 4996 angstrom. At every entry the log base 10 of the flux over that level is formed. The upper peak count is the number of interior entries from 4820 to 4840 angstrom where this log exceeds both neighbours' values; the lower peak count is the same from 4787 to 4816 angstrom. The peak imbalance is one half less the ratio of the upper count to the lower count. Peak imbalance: -0.3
